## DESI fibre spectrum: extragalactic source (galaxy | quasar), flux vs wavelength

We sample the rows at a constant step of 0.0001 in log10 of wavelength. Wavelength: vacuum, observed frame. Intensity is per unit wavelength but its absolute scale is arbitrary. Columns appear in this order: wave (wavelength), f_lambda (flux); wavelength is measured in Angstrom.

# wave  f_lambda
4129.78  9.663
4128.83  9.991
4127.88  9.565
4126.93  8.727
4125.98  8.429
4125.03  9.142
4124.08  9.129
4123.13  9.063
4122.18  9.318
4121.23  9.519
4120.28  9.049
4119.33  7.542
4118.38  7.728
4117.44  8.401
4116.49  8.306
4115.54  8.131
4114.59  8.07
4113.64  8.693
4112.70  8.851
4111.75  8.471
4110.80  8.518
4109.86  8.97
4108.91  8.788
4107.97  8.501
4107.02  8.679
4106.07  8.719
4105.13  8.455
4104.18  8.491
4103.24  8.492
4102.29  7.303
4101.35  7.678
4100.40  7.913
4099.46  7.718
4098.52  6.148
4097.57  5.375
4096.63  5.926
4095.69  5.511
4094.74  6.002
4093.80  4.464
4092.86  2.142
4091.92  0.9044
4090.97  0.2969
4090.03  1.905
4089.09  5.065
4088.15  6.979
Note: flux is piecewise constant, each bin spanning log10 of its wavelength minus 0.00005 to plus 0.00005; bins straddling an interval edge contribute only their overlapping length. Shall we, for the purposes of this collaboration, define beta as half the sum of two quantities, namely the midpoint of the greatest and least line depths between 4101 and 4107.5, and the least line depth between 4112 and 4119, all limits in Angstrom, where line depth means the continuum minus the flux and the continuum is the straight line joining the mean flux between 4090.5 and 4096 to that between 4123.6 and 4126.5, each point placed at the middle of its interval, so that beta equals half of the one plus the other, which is -2.6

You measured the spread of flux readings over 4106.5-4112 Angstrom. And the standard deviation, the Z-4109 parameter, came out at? 0.2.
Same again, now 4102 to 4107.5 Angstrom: 0.5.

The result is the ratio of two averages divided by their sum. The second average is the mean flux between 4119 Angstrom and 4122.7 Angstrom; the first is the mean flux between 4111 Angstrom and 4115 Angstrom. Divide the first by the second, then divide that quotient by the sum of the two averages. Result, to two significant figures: 0.055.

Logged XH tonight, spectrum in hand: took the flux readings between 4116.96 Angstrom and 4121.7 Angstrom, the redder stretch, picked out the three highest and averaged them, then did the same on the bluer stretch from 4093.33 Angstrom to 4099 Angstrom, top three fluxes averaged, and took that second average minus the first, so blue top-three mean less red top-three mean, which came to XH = -3.0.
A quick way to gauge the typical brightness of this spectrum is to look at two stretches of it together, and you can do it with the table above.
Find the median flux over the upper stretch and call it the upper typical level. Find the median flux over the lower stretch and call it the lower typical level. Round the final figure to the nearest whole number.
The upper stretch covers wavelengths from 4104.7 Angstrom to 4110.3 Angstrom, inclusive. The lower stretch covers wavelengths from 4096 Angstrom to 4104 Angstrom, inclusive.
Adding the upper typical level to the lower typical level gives 16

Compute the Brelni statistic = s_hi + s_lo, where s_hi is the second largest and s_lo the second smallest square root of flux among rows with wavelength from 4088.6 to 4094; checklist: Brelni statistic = 3.06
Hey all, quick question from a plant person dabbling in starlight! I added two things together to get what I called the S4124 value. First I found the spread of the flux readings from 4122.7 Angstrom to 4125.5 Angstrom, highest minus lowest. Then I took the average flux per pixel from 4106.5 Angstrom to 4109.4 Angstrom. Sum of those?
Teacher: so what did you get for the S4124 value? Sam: 8.7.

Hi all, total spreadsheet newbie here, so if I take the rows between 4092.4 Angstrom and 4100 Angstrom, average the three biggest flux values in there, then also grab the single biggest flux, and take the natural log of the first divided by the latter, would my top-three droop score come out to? -0.15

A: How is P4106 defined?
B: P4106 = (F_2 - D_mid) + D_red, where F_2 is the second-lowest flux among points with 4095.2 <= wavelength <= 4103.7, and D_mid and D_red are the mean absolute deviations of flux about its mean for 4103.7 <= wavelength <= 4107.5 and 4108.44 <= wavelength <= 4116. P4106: 5.7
